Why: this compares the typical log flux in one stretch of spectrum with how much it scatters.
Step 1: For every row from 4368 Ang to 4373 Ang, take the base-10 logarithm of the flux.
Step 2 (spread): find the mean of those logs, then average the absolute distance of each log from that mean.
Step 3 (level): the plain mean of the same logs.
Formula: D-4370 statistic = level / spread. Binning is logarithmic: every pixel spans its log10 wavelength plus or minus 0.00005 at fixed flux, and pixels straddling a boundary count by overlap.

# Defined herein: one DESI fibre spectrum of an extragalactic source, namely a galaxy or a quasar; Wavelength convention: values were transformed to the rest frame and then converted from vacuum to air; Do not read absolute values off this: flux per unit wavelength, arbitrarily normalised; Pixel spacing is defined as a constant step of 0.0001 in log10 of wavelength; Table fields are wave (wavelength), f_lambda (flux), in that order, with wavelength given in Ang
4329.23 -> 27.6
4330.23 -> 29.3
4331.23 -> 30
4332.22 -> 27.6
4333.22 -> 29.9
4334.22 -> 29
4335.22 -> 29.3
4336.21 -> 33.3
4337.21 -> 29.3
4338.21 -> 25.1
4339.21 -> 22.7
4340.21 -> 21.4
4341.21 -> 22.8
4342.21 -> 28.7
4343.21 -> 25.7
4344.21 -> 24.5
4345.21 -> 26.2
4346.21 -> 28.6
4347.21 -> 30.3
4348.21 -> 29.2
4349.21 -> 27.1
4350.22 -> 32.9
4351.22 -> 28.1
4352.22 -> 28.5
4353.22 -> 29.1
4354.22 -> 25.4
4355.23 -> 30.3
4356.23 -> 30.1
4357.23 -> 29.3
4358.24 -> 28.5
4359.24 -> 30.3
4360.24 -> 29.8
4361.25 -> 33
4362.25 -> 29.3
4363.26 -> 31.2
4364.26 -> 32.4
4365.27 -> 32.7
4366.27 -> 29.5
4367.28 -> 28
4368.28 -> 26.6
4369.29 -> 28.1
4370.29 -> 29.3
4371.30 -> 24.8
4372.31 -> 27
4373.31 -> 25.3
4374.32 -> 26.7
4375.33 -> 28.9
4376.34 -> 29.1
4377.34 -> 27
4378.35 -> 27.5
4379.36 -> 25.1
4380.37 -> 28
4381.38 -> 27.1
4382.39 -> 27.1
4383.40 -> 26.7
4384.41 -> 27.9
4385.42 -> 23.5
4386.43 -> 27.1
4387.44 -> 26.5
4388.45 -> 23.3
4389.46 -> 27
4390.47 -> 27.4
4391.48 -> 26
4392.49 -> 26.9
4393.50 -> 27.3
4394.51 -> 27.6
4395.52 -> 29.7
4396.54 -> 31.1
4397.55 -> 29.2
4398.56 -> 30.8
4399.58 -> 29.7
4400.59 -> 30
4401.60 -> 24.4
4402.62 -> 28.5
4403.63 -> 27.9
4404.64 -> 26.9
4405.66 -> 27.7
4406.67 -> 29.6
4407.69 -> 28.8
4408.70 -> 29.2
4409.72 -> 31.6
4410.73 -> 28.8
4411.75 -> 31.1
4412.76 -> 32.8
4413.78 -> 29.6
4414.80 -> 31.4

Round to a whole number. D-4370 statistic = 73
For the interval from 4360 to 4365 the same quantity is 84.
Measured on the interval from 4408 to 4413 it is 77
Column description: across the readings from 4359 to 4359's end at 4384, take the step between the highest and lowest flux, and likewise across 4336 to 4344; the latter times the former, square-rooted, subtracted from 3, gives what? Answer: -6.9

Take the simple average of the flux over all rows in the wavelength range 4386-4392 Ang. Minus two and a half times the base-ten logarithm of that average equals -3.55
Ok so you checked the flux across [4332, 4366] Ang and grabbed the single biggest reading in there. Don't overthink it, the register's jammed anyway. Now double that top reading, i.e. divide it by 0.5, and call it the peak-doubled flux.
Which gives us 66.6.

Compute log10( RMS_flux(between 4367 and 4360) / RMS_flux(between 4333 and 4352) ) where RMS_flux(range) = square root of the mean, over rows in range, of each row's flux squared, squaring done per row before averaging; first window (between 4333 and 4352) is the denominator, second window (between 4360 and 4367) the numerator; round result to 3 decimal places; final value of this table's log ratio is 0.050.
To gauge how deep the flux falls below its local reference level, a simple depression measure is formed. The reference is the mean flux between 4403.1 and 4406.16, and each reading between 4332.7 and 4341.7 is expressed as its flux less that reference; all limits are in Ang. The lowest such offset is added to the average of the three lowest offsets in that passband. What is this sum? -11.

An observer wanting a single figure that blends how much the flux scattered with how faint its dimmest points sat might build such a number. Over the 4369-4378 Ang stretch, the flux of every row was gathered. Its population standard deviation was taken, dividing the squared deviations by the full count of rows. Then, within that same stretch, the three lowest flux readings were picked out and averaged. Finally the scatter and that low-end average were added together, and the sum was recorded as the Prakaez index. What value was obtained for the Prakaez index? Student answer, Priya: 27.1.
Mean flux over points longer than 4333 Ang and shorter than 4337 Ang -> 30.4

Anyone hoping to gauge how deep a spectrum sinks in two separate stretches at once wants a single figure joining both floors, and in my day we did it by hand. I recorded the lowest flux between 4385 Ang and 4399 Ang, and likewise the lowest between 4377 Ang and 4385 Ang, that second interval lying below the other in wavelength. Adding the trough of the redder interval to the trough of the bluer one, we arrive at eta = 48.4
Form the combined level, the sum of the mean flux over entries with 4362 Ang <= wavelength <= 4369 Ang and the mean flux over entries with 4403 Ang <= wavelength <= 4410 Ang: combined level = 59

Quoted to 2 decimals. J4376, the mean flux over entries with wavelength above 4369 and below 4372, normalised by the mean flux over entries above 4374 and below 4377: 0.97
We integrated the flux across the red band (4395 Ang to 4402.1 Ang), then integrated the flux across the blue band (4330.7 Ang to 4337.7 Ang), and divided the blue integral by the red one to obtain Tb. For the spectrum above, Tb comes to 1.00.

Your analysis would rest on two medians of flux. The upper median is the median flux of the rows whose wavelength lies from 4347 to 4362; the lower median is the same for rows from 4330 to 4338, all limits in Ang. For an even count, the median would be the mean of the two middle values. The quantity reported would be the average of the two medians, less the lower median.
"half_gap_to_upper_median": 0.00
